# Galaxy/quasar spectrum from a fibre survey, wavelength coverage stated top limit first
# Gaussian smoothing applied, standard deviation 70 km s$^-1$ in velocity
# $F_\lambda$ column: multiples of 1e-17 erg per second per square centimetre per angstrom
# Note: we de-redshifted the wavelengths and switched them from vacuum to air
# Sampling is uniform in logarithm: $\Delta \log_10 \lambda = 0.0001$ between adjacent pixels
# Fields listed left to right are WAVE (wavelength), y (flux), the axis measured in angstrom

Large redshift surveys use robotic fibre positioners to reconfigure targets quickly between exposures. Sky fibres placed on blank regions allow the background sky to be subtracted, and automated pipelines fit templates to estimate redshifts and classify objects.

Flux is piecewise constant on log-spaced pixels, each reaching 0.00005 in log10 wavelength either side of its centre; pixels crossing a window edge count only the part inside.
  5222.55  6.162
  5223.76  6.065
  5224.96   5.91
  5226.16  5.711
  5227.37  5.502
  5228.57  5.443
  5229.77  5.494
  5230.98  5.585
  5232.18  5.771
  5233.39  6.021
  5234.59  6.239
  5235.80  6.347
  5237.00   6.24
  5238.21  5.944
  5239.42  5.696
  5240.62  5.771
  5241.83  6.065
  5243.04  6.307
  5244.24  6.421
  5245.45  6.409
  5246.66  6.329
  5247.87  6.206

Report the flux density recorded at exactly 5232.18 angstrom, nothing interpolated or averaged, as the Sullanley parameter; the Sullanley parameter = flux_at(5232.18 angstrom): 5.771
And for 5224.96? 5.91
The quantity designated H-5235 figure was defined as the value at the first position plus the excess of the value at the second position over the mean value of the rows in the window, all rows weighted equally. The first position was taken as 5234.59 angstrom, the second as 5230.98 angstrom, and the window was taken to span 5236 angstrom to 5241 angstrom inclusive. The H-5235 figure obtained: 5.9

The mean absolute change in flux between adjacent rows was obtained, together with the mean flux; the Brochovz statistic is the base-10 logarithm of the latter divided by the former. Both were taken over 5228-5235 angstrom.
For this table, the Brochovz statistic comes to 1.56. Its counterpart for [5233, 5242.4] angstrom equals 1.50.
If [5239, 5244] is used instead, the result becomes 1.47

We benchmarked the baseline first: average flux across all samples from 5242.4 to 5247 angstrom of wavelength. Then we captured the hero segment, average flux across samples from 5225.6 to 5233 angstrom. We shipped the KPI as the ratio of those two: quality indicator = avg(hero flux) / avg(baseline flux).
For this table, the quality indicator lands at 0.88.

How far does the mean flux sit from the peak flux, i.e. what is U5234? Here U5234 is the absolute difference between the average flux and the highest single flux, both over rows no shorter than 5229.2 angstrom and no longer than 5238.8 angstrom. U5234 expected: 0.39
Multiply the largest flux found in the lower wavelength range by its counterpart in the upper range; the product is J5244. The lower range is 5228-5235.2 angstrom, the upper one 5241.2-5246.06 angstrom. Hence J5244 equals 40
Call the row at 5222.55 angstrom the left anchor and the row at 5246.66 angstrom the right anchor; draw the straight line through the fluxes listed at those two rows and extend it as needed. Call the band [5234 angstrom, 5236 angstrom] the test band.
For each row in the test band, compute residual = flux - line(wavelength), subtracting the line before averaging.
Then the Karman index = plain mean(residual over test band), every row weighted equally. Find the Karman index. 0.0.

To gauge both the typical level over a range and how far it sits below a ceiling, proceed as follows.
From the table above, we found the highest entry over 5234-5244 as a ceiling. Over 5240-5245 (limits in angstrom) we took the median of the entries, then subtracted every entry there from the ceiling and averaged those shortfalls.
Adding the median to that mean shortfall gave 6.39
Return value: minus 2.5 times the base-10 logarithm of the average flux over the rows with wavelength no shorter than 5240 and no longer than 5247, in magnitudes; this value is -1.98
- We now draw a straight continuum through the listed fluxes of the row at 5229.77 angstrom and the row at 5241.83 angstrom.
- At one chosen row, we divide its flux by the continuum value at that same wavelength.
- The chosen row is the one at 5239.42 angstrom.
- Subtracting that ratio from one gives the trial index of 0.04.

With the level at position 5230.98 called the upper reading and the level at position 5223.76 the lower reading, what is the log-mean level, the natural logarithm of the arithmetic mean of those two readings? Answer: 1.76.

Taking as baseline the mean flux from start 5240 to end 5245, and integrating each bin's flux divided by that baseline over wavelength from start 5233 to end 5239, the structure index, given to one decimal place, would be 6.0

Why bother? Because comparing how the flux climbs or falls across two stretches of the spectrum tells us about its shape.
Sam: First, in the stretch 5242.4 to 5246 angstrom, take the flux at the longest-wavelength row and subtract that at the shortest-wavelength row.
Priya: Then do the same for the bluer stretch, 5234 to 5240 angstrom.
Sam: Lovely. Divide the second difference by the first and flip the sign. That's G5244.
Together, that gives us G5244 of 5.3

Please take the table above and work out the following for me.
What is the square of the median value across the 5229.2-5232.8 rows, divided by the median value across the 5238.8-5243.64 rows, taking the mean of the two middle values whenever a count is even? 5.3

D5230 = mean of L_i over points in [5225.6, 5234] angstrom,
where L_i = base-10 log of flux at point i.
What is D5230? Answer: 0.75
